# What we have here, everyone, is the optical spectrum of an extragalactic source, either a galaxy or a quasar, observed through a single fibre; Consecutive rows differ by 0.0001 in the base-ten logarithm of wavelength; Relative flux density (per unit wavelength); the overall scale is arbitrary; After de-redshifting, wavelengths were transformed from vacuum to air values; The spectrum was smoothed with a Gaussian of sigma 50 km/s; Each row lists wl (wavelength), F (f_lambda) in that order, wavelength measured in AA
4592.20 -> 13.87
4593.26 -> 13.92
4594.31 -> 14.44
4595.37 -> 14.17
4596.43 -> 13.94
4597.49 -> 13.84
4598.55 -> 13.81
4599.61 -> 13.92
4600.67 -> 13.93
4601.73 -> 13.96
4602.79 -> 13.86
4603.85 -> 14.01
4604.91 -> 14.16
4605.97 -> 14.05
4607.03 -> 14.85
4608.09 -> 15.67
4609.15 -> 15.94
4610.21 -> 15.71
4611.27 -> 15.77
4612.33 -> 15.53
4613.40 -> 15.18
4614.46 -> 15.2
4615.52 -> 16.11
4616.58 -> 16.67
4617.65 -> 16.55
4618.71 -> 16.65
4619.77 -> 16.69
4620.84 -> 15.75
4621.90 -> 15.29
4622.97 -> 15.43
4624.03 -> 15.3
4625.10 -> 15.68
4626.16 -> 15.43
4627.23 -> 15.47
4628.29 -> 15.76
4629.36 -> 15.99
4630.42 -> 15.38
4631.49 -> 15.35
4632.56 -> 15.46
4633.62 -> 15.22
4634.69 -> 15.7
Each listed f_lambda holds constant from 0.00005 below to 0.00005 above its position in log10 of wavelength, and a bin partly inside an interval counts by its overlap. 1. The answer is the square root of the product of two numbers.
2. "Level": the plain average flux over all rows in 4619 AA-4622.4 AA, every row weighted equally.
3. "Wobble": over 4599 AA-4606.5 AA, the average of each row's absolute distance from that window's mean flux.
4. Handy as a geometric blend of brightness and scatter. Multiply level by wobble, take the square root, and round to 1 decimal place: 1.1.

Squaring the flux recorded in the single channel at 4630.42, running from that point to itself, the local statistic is 237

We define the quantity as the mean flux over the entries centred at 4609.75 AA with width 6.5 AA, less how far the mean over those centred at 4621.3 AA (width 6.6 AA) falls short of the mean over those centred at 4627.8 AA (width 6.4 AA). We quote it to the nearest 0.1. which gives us 15.8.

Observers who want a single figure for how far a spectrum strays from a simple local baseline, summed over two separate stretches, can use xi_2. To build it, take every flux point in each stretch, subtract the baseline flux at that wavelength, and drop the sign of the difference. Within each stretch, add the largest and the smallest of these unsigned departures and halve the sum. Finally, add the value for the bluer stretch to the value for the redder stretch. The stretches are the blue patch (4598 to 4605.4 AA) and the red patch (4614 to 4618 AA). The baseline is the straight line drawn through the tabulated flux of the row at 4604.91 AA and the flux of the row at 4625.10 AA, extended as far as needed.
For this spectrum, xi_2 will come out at 1.06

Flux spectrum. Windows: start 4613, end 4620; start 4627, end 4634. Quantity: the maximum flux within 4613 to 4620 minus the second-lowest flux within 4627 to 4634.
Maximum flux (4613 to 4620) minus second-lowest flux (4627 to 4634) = 1.3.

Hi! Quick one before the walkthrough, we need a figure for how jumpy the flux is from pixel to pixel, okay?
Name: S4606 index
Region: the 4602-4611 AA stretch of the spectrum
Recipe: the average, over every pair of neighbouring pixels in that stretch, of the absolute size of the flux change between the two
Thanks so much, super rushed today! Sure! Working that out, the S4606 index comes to 0.361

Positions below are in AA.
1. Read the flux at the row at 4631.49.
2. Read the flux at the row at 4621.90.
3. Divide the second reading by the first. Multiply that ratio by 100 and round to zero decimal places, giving 100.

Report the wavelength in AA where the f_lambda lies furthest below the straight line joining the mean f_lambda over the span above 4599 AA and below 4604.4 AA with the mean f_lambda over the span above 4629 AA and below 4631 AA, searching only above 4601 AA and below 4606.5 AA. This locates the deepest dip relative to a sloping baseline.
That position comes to 4605.97 AA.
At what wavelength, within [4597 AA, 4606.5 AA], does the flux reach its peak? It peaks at 4604.91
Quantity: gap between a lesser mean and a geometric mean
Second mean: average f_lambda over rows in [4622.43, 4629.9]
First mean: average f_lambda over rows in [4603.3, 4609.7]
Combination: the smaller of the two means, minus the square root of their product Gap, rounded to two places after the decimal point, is -0.39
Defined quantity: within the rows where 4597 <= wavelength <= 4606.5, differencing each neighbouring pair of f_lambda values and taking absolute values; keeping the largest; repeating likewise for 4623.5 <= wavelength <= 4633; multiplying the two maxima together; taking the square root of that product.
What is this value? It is 0.30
